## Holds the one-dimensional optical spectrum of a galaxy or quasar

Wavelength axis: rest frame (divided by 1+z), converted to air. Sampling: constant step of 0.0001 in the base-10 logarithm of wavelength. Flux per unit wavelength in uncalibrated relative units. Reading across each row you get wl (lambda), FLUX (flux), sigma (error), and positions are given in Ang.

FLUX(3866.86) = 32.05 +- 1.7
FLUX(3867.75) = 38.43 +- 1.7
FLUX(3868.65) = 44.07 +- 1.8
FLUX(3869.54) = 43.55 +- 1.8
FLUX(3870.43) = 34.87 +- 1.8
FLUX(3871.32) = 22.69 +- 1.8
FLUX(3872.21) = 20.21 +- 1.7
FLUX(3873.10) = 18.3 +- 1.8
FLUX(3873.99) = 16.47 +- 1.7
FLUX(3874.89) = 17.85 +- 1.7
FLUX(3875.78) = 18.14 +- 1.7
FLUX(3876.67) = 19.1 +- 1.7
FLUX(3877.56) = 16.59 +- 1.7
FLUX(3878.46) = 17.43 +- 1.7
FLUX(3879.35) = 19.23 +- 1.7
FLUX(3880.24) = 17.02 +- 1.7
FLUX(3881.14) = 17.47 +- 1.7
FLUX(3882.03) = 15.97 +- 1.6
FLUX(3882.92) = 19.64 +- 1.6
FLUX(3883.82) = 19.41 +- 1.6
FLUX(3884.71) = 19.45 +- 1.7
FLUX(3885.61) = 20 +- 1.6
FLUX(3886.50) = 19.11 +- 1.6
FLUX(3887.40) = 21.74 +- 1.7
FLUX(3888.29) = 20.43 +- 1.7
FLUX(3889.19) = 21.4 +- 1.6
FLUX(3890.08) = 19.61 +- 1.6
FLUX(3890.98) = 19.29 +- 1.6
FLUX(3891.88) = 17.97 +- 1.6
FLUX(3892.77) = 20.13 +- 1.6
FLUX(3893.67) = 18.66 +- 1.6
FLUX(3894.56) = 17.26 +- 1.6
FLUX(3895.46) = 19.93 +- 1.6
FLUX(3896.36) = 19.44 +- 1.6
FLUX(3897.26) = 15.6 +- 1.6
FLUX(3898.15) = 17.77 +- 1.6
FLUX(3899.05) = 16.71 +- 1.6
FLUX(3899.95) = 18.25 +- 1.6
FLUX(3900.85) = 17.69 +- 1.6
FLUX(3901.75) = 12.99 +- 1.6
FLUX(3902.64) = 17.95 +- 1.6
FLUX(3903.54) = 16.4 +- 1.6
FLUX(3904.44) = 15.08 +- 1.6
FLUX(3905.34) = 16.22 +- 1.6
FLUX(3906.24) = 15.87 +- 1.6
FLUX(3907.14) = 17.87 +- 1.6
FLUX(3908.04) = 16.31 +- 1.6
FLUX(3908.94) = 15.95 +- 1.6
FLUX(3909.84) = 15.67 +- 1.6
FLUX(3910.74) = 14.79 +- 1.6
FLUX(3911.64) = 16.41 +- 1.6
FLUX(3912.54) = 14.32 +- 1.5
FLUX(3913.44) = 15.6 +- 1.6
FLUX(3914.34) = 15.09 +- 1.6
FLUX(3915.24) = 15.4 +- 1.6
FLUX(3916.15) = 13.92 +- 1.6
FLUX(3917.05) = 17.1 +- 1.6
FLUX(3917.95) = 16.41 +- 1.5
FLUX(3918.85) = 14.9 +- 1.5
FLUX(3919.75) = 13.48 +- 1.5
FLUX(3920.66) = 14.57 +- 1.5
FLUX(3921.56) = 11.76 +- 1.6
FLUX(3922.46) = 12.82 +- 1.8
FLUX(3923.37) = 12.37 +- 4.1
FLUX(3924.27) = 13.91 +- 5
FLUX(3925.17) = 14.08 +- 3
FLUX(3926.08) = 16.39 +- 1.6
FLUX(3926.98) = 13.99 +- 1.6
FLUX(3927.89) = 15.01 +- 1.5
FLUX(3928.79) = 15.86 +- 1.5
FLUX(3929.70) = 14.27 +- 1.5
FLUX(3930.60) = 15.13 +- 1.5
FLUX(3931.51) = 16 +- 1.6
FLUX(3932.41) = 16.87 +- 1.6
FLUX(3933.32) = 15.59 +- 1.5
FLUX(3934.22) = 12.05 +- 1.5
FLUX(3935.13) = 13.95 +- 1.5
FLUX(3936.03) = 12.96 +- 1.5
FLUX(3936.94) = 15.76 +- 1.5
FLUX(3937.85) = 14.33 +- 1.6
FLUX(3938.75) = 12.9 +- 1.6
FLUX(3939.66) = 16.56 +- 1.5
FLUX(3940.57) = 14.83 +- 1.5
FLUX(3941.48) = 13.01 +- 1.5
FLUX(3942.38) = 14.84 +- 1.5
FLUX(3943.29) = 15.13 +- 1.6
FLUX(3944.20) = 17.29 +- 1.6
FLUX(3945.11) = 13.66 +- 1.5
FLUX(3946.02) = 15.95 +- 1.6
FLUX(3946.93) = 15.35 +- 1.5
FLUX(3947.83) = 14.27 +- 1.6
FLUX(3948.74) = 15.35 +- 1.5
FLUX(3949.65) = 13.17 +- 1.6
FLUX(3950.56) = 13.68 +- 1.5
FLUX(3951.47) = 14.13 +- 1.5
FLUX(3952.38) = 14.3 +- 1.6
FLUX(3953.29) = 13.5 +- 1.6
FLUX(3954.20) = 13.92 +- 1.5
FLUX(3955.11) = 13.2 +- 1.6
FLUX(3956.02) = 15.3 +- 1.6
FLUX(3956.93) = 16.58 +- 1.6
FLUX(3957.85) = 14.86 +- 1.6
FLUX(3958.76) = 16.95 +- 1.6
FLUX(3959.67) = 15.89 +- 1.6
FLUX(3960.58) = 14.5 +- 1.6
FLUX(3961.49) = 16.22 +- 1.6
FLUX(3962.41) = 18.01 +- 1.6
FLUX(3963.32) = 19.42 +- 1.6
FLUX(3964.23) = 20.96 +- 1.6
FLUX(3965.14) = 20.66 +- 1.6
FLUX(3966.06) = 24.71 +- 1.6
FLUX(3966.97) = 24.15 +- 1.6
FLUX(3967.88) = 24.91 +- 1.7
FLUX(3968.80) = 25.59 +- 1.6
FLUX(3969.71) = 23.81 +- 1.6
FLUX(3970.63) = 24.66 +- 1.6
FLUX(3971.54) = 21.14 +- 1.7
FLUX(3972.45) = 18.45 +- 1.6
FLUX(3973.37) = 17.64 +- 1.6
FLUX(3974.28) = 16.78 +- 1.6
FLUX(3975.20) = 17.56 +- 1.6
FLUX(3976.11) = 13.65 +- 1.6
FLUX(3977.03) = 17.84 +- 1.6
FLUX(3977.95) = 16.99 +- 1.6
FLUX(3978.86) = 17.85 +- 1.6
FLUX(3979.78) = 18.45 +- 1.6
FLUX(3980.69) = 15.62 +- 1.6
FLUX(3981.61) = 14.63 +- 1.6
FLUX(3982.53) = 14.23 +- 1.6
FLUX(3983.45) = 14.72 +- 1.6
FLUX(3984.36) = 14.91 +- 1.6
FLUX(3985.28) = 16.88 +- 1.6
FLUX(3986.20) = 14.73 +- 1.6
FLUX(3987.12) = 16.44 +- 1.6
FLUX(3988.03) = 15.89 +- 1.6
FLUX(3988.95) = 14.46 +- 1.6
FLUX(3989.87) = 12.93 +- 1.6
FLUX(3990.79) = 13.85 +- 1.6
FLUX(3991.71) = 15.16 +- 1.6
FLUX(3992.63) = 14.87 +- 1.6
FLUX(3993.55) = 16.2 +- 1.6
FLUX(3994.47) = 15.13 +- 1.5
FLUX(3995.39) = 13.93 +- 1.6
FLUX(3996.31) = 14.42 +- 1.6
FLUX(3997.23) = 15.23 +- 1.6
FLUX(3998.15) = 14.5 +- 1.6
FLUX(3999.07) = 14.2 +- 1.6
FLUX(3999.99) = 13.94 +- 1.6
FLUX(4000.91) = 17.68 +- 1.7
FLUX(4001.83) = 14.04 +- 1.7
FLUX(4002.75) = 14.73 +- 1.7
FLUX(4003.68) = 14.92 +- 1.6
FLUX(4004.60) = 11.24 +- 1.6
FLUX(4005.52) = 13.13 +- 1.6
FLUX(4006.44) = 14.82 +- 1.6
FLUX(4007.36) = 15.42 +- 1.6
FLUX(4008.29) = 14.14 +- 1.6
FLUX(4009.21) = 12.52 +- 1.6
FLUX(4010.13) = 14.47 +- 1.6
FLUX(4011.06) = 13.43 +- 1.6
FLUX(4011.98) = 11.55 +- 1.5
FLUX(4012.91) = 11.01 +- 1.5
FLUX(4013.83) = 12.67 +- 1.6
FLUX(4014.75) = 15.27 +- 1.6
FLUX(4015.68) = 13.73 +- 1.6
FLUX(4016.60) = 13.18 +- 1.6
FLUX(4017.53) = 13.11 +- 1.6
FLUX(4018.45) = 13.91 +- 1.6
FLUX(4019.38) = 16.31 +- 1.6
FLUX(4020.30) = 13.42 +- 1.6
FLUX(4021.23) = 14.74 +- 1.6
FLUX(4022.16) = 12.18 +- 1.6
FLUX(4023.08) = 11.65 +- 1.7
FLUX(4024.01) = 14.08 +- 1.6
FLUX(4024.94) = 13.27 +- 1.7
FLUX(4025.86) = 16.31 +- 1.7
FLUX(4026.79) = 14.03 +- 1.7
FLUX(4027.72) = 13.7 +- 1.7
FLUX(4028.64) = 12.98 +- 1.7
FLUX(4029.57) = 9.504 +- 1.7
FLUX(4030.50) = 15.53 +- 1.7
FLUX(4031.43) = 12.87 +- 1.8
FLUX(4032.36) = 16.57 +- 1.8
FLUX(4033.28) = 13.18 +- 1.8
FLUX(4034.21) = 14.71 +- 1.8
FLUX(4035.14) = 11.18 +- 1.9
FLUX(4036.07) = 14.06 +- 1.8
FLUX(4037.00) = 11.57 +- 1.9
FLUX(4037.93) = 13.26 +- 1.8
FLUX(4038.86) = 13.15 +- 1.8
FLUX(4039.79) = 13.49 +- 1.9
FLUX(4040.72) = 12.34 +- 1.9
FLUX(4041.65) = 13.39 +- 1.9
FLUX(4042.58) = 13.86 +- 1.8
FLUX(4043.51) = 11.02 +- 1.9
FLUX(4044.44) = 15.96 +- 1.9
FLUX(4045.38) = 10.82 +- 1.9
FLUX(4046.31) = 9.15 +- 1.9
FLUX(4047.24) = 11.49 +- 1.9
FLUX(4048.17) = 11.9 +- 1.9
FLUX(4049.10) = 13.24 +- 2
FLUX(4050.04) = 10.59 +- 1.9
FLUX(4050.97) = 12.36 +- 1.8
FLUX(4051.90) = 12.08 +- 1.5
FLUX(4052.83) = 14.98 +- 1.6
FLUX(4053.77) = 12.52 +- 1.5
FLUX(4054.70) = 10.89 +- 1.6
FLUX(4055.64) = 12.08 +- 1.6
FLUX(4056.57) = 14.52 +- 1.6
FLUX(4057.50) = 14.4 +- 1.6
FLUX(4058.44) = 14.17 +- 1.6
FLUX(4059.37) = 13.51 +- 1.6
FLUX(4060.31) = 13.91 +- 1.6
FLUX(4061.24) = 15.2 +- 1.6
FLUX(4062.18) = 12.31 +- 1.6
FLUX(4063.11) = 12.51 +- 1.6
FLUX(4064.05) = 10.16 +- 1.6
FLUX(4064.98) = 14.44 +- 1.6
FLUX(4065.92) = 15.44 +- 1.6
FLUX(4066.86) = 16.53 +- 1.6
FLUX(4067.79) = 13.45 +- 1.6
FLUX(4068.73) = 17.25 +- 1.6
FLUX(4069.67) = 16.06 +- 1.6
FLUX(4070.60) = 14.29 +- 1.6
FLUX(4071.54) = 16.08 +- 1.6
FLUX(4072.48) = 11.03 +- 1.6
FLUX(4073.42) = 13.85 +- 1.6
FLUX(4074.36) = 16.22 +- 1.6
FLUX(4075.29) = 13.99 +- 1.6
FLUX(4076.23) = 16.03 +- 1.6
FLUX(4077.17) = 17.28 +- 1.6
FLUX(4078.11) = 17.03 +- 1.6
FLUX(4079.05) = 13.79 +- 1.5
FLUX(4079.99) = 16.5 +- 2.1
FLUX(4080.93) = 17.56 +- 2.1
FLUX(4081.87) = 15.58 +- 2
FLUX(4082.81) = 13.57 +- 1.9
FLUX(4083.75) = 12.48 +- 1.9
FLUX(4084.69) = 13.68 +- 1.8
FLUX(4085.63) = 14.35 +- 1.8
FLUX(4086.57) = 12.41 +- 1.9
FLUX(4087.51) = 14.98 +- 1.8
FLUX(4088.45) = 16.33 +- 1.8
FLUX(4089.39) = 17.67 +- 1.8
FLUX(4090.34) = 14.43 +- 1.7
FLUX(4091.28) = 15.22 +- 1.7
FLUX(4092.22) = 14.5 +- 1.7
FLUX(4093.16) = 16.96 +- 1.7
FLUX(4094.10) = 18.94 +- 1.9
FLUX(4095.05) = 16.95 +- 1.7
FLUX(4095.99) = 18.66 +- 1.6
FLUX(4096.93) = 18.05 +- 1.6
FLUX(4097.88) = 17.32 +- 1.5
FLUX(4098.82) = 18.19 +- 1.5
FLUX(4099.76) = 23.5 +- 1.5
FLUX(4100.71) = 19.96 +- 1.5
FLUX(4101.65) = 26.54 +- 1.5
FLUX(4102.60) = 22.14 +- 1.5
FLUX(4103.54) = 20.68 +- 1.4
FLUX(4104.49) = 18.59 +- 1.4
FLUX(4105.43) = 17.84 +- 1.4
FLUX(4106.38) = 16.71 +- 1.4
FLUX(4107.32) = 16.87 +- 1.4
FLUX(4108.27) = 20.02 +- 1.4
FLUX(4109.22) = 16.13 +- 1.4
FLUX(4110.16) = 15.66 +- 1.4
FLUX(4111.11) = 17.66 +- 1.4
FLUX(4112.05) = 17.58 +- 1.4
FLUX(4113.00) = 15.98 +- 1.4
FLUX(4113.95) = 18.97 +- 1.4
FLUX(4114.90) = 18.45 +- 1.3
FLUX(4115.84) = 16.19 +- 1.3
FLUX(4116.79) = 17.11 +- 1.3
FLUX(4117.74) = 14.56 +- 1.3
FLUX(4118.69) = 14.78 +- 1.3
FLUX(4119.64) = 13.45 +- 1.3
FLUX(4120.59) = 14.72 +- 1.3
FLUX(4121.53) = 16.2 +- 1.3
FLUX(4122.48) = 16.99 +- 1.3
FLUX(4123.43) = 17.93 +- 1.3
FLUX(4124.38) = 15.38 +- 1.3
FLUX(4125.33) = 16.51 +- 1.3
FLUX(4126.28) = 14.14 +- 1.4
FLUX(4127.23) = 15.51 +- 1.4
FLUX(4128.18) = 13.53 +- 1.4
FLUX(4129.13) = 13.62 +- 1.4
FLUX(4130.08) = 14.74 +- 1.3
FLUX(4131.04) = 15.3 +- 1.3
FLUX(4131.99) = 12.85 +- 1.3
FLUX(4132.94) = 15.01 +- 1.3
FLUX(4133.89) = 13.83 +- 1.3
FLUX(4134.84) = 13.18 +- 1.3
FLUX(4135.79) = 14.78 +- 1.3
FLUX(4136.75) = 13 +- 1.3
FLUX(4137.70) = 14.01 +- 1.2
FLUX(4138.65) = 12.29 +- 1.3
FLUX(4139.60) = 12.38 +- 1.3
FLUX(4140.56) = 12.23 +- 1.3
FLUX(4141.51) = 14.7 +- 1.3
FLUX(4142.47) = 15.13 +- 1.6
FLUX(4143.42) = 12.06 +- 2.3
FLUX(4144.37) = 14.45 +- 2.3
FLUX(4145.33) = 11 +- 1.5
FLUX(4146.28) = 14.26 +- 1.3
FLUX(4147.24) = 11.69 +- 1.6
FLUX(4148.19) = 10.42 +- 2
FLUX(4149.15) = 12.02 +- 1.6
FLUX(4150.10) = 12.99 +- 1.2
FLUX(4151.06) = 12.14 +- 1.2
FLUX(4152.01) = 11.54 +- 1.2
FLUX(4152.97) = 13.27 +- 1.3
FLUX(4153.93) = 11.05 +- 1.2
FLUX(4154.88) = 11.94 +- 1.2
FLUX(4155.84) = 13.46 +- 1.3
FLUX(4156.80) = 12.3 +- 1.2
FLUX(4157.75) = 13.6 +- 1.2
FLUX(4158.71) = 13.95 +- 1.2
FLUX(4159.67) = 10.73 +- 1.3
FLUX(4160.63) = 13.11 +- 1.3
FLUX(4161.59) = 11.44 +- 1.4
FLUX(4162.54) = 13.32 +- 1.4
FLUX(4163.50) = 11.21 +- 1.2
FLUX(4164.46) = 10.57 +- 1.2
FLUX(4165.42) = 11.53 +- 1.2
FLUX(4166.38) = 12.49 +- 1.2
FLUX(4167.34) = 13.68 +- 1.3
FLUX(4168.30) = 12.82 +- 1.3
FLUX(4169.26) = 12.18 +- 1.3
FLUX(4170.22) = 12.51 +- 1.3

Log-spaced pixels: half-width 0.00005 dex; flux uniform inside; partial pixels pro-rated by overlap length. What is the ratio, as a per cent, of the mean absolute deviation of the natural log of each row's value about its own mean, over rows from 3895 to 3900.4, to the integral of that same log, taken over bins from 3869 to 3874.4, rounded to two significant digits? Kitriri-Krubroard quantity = 0.41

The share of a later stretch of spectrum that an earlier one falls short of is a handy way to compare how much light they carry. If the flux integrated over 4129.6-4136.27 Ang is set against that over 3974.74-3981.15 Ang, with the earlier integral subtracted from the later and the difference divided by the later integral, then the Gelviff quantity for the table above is -0.14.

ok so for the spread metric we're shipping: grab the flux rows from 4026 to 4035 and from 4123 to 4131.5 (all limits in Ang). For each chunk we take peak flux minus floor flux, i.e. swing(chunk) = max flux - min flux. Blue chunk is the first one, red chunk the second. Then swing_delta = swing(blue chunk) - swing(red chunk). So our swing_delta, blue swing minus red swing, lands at 2.7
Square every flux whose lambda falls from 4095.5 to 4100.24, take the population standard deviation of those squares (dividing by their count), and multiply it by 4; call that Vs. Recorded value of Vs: 367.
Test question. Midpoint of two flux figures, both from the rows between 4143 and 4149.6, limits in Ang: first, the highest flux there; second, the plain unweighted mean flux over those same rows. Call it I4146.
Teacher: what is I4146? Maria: 13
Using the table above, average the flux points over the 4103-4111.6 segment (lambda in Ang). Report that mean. 17.8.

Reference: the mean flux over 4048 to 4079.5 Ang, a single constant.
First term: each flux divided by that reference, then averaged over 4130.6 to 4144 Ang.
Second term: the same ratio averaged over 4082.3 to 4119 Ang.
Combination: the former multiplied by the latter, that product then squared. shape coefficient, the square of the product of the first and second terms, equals 1.45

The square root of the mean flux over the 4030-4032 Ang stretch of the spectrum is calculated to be 3.8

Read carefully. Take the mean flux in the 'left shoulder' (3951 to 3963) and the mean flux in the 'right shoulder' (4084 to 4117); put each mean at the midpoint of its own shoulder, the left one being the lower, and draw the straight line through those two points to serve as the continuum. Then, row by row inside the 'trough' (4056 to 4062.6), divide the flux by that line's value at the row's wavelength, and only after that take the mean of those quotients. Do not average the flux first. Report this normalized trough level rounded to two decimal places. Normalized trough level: 0.83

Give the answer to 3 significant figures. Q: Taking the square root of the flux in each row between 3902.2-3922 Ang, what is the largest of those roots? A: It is 4.24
